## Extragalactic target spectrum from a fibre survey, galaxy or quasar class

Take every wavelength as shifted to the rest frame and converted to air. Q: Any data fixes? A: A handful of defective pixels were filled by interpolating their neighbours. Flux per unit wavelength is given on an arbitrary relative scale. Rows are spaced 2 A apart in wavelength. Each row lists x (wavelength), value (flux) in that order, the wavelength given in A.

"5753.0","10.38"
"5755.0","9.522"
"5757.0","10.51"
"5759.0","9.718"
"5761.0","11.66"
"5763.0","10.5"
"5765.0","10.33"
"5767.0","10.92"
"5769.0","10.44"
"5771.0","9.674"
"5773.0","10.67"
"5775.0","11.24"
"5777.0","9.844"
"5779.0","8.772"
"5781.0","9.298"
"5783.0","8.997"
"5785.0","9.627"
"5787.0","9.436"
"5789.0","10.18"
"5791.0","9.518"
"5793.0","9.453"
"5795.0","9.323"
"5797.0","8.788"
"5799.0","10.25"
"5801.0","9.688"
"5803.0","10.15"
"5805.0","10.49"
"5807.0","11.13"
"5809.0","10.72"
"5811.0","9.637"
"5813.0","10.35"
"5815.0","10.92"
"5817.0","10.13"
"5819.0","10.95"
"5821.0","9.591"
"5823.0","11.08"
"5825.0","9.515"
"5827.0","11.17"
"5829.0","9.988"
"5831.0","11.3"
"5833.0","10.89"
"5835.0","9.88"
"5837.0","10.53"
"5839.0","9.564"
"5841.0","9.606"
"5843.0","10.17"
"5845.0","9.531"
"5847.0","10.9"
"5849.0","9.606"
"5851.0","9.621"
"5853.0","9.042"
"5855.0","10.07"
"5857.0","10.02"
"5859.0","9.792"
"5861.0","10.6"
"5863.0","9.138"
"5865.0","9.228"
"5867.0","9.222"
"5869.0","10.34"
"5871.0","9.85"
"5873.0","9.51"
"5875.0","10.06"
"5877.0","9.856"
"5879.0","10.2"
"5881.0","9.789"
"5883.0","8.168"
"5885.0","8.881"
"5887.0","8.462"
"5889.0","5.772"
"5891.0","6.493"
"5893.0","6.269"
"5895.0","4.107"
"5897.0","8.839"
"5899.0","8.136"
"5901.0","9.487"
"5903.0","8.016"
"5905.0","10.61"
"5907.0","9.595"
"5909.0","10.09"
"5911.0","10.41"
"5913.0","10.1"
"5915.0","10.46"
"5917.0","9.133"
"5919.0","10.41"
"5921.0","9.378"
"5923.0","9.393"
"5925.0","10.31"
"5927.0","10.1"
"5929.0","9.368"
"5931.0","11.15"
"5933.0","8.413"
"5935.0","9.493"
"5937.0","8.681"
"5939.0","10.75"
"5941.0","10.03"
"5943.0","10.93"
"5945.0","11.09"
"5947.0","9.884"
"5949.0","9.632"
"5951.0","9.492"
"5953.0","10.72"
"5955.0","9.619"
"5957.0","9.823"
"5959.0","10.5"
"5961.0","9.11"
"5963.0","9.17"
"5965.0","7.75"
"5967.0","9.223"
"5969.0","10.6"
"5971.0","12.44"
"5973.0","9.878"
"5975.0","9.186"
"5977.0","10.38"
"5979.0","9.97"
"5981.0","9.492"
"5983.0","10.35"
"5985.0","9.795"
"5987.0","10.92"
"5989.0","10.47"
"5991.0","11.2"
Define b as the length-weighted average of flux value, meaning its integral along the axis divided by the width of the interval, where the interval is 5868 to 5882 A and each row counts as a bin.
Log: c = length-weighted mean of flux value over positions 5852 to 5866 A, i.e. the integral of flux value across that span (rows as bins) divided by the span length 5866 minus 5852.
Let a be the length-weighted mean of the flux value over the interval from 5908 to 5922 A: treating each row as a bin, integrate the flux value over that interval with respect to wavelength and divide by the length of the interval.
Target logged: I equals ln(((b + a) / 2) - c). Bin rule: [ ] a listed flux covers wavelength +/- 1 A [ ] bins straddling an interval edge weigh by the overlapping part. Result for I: -1.3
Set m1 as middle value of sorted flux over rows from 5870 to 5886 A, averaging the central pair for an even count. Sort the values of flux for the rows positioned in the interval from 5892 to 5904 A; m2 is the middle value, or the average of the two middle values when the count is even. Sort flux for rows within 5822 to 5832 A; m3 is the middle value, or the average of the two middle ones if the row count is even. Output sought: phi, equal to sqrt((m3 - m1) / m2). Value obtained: 0.40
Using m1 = 9.82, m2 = 8.08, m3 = 11.1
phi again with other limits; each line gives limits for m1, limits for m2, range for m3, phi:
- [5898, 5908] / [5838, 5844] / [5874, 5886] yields 0.19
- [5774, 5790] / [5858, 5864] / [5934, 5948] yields 0.23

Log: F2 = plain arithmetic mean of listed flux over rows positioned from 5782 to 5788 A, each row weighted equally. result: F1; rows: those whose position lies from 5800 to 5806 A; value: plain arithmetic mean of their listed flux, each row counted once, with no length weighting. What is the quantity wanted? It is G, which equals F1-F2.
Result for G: 0.8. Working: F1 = 10.1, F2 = 9.4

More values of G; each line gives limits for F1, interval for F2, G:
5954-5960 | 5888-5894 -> 3.8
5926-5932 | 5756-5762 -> -0.4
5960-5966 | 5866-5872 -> -1.1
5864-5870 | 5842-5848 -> -0.6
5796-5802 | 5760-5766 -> -1.3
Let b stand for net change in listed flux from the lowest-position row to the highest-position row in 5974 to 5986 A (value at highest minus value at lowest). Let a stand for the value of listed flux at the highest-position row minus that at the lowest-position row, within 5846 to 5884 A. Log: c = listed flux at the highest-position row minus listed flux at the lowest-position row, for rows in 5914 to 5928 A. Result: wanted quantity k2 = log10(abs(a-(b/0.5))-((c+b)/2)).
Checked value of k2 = 0.58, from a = -2.7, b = 1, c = -0.4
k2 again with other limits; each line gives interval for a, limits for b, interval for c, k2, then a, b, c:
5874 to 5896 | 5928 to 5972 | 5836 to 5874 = 1.04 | -6.0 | 3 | -1.0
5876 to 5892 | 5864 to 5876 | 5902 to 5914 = 0.55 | -3.4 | 1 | 2.1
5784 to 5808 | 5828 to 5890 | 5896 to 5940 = 1.04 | 1.5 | -4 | 1.9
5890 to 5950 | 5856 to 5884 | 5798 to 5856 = 0.90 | 3.1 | -2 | -0.2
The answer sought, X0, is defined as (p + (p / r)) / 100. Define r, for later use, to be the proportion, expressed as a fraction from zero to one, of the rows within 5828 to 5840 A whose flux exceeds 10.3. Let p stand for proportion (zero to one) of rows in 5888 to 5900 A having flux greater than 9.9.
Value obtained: 0.000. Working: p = 0.0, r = 0.50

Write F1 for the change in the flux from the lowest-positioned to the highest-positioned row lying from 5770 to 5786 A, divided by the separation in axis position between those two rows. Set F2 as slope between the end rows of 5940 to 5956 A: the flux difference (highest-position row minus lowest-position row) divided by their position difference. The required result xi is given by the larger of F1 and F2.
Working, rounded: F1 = 0.00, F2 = -0.03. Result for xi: 0.00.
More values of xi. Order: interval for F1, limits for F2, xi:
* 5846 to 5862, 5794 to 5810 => 0.10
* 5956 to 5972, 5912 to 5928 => 0.19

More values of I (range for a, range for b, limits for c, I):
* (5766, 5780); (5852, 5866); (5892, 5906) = 0.7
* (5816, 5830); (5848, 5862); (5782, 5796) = -0.5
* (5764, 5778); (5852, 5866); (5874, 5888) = -0.3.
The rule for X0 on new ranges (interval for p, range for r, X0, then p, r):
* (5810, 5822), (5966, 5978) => 0.020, 0.7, 0.50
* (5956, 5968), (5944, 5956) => 0.007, 0.2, 0.33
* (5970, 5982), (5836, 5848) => 0.020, 0.5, 0.33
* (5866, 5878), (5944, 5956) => 0.013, 0.3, 0.33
